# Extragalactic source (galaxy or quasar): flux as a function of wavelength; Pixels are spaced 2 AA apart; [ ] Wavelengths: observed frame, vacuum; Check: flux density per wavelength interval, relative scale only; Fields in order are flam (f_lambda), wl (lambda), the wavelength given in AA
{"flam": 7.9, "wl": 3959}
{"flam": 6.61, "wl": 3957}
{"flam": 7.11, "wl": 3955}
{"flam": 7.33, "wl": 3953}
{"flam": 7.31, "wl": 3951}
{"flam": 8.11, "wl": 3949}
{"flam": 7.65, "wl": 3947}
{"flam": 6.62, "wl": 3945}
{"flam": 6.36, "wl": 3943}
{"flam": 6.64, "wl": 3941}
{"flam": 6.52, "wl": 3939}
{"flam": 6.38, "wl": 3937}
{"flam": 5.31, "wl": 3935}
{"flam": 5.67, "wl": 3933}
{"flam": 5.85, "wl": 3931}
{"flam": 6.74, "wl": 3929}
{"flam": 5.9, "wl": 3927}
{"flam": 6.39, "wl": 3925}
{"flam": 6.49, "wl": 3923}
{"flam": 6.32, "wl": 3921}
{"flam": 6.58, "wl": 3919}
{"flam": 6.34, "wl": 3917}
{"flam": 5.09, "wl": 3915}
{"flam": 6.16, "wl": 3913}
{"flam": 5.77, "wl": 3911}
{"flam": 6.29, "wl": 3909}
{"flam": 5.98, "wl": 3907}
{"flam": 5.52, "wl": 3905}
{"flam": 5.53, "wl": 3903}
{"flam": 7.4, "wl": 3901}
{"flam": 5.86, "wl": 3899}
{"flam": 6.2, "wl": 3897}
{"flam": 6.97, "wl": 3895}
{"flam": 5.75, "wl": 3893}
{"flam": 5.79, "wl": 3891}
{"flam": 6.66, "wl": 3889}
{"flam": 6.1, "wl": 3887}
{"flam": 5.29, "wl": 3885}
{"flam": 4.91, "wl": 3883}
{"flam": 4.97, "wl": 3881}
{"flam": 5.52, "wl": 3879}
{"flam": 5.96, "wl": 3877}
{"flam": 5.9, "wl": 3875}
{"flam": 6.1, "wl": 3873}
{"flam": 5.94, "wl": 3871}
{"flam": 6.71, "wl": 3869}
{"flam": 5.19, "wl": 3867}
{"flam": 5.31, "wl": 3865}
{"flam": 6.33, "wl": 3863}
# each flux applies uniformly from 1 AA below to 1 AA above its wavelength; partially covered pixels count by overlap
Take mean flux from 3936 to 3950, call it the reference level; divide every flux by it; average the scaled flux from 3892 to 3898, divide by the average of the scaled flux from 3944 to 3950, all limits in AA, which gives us 0.85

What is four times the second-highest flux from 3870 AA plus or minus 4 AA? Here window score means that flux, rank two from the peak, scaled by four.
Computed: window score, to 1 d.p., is 24.4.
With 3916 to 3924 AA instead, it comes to 26.0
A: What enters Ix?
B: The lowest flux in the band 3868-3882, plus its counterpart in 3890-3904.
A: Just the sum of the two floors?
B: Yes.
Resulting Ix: 10.5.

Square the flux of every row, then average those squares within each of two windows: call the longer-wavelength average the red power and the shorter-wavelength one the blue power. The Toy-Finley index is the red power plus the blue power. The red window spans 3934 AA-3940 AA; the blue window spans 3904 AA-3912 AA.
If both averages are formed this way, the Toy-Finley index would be 72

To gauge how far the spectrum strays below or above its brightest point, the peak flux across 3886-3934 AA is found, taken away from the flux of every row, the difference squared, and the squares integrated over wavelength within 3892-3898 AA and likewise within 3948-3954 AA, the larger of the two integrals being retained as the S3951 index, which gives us 9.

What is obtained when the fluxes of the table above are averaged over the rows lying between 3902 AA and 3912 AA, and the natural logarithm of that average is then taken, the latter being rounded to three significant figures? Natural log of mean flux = 1.76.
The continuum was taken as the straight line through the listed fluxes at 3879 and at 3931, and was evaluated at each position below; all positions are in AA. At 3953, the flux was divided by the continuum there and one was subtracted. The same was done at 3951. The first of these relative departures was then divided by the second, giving 1.0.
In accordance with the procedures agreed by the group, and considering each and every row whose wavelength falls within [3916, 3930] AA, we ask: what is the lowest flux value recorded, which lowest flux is 5.9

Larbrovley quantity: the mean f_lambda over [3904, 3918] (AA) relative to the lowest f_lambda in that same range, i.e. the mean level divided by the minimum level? 1.15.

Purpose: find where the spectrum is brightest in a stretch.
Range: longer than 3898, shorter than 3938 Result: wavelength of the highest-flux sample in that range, 3901 AA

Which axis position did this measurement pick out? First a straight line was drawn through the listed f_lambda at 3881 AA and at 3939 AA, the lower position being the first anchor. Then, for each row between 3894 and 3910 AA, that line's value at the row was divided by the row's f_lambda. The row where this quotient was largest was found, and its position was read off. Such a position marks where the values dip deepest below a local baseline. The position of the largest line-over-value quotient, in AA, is 3905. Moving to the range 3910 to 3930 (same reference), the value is 3915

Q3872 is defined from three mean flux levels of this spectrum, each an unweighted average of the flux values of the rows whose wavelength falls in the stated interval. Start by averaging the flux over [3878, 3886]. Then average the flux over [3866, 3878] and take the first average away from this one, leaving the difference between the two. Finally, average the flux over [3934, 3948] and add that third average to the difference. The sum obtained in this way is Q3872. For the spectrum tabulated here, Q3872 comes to 7.3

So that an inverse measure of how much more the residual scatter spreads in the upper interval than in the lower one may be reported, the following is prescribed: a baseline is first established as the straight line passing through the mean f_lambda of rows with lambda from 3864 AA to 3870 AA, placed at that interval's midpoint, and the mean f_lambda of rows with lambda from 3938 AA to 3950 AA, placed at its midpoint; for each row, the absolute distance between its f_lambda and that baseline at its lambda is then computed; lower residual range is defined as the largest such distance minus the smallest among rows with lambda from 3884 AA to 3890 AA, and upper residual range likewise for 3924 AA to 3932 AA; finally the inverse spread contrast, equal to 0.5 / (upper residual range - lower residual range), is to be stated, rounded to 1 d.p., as 2.2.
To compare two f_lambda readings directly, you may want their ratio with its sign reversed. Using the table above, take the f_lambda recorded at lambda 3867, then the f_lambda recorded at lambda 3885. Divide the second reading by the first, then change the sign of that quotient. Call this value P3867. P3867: -1.02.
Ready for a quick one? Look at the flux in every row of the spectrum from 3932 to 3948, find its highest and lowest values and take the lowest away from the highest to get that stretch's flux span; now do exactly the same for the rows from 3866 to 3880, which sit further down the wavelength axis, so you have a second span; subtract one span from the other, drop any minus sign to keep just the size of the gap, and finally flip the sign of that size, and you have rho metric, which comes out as -0.8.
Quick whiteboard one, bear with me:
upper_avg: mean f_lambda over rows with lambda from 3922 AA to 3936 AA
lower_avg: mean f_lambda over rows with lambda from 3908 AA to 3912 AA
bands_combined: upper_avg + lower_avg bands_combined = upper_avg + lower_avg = 12.1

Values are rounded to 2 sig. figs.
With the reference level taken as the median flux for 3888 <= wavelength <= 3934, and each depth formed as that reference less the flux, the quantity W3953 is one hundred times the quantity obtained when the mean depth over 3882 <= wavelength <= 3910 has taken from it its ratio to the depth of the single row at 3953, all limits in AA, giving 26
